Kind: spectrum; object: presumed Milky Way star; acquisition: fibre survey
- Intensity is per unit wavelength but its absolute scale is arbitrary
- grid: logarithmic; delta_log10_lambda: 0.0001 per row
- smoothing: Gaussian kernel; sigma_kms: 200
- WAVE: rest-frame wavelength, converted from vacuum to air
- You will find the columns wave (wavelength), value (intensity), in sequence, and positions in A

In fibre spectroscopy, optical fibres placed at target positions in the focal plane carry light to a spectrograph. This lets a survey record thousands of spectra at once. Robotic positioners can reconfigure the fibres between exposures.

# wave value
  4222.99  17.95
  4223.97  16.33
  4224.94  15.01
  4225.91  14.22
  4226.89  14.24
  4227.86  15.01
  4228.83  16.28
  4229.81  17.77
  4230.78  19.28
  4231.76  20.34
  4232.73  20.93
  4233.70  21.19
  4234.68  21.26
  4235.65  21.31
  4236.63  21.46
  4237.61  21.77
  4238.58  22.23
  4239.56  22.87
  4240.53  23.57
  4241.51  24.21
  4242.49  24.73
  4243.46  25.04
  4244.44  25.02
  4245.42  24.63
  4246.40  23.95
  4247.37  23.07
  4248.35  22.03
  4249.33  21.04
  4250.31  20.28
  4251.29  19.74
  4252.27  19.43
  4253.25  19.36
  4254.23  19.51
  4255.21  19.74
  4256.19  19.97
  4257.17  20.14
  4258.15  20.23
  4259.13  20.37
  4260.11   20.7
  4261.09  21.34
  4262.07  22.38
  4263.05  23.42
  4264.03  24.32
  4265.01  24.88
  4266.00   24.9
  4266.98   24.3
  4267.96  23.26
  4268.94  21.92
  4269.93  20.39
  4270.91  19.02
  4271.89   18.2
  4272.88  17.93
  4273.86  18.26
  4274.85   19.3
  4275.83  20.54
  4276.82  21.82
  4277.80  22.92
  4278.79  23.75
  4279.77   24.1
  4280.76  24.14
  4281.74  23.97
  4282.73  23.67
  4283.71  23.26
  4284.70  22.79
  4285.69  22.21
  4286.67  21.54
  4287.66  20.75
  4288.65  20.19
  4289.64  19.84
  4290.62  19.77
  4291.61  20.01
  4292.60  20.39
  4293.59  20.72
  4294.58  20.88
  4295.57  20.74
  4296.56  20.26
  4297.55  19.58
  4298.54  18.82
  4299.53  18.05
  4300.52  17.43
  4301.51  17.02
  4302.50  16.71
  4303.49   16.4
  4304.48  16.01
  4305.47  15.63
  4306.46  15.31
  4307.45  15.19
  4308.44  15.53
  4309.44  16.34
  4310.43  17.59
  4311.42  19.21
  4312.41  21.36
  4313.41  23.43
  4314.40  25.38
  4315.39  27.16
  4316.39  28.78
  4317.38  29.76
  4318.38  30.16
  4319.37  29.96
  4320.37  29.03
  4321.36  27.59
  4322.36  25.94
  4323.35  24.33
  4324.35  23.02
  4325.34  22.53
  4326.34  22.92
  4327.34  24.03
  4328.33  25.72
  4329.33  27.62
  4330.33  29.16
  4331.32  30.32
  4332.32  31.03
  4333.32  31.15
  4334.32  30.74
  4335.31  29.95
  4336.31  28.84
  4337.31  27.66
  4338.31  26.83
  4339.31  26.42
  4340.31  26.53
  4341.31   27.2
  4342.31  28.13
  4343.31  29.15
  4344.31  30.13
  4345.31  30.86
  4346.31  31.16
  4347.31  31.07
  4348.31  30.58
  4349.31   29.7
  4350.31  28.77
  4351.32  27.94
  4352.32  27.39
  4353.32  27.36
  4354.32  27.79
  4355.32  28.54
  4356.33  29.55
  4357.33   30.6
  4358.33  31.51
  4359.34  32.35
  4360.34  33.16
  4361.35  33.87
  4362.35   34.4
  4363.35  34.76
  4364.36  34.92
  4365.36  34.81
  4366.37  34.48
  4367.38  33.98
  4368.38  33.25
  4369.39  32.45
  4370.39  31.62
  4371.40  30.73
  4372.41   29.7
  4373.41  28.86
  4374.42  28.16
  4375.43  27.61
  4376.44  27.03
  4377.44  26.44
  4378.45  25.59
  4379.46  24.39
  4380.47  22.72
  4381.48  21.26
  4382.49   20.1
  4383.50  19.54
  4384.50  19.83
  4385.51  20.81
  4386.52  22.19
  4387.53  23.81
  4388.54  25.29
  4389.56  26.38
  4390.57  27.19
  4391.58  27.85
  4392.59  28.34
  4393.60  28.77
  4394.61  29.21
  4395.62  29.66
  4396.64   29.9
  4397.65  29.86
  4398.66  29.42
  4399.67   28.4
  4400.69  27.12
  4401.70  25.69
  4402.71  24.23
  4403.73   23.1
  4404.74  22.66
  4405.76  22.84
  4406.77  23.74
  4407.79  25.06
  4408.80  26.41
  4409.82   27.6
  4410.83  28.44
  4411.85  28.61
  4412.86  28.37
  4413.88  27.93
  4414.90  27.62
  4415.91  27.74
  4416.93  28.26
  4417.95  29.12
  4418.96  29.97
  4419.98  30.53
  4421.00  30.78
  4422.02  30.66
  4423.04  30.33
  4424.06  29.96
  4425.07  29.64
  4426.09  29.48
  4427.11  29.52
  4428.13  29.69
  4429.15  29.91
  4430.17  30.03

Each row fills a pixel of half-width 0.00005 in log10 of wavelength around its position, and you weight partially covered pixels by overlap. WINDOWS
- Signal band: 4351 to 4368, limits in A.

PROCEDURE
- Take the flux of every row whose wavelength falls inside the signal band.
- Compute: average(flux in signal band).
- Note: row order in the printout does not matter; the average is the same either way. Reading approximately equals 32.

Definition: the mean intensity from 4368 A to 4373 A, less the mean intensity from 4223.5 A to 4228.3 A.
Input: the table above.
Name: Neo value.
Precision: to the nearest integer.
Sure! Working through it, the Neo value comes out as 17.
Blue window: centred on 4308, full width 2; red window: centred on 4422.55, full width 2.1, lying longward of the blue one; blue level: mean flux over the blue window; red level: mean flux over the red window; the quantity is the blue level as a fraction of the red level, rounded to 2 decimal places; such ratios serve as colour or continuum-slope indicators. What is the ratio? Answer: 0.50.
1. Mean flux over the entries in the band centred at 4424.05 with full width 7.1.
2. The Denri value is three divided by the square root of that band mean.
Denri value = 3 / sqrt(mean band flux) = 0.55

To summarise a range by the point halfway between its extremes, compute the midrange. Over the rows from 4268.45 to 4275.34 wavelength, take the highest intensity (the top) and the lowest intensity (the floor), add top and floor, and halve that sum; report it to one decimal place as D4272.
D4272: 19.9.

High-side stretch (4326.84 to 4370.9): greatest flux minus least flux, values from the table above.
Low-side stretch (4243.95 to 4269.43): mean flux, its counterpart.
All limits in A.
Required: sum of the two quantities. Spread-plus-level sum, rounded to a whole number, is 33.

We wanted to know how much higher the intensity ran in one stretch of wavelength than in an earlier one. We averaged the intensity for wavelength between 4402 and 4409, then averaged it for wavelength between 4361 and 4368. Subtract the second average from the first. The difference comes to -10.5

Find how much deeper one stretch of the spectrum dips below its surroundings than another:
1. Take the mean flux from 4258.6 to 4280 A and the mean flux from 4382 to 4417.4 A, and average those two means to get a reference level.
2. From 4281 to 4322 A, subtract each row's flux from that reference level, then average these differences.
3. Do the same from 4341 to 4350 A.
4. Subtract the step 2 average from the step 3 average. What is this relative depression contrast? -8.6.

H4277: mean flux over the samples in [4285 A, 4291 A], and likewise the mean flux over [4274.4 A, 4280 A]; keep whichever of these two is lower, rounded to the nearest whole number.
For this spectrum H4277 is 21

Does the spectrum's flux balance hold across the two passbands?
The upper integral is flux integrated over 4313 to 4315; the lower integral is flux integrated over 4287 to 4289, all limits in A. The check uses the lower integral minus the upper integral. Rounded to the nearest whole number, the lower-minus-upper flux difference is -8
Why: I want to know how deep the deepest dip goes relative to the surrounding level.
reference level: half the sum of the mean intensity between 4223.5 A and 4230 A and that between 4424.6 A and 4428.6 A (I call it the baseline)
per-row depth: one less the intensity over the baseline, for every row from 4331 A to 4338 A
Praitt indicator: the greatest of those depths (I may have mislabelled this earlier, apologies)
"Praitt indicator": -0.23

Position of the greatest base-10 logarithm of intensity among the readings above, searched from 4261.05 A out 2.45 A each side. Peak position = 4263.05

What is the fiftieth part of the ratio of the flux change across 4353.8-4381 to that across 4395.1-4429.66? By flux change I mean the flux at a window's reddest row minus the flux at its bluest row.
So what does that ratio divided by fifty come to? -0.41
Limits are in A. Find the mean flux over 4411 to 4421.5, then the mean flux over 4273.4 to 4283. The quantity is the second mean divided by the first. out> 0.77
